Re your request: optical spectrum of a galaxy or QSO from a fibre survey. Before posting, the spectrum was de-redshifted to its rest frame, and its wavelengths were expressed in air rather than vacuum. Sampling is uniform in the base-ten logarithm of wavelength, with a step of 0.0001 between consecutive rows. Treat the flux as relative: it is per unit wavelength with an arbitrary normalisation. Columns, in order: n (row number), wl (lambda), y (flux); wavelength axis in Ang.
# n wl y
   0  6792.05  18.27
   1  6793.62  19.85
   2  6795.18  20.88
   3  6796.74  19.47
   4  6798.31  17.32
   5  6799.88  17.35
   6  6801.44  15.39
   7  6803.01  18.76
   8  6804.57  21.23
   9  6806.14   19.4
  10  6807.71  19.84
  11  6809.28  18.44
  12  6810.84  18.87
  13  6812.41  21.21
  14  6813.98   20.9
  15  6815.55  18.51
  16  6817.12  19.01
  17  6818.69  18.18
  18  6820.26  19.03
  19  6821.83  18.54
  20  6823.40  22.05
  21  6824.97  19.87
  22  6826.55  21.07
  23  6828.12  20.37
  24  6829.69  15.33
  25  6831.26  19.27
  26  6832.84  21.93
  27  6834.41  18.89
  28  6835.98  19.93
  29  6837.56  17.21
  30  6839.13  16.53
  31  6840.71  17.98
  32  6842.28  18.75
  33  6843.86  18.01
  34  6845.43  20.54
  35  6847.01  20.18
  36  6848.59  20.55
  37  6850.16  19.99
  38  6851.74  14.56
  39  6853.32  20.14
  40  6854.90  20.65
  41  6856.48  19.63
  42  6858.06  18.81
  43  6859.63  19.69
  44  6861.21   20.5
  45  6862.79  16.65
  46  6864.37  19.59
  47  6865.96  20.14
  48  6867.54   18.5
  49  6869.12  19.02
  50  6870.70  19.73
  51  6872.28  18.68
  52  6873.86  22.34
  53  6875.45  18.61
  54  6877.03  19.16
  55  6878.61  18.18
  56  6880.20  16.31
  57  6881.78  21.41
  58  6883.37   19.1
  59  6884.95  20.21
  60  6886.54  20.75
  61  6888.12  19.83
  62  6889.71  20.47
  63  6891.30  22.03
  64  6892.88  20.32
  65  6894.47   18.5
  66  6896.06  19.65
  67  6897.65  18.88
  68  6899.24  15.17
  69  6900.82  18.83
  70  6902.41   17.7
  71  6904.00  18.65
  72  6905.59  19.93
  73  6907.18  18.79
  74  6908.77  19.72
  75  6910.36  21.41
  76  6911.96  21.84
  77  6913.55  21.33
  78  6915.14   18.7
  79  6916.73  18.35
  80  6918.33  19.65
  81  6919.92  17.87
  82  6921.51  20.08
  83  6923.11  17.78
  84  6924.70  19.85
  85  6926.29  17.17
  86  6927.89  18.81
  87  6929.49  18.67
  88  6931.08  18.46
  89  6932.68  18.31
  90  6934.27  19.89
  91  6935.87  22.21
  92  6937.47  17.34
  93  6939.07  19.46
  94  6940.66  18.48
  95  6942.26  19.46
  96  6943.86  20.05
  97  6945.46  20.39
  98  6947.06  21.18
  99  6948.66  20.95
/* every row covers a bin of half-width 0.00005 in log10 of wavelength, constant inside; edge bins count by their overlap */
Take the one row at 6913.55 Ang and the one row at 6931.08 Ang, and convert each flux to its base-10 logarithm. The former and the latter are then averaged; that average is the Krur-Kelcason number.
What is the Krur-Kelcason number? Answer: 1.30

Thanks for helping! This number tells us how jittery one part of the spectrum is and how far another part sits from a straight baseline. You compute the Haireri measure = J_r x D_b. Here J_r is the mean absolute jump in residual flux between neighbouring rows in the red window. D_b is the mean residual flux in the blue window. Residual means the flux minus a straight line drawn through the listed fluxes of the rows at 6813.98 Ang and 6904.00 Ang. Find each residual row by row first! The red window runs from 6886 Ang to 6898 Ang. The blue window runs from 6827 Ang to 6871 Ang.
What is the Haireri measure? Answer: -1.2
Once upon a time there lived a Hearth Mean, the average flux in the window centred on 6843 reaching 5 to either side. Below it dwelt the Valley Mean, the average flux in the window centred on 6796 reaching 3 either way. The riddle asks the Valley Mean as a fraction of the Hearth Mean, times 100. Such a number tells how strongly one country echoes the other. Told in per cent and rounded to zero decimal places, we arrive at 104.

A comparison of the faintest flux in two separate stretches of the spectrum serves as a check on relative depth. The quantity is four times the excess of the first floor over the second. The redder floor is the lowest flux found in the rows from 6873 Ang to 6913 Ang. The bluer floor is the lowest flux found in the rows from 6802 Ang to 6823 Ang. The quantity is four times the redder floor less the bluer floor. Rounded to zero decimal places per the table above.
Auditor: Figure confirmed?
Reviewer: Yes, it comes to -12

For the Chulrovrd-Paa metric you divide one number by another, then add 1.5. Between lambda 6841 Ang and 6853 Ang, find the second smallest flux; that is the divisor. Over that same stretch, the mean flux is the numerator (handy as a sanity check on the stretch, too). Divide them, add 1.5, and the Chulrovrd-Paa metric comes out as 2.552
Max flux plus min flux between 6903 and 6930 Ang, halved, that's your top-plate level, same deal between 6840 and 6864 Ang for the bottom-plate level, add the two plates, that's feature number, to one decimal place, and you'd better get 37.1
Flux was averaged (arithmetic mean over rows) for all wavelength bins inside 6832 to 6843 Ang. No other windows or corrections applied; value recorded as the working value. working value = 18.7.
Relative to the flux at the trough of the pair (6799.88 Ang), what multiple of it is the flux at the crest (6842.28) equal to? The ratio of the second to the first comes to 1.08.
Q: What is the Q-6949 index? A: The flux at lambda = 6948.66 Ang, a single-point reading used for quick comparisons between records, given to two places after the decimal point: 20.95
